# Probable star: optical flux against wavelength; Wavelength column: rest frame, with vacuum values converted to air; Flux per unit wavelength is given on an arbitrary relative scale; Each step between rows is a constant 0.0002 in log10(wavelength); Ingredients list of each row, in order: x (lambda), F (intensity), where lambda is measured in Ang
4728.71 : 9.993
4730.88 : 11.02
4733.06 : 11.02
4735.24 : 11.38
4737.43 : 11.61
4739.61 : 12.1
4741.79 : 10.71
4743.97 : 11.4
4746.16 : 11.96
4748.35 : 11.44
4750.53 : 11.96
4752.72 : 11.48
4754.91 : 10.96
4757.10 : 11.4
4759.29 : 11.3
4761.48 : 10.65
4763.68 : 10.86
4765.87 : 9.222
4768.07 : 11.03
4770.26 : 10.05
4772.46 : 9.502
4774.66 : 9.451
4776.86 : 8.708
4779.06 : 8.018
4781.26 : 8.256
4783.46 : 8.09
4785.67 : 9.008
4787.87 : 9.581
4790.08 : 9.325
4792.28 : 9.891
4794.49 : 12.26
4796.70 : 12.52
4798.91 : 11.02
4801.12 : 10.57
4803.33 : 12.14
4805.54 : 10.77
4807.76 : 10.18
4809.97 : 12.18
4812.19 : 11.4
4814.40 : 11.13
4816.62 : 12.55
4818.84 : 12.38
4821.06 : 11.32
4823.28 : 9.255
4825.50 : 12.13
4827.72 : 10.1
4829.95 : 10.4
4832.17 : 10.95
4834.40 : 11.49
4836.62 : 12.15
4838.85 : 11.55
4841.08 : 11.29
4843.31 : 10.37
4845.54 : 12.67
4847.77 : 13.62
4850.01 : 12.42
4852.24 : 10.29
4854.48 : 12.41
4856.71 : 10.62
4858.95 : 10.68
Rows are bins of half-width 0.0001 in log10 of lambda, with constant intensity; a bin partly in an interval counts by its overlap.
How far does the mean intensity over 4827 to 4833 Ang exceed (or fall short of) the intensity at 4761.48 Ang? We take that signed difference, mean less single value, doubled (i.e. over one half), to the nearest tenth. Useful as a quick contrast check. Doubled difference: -0.3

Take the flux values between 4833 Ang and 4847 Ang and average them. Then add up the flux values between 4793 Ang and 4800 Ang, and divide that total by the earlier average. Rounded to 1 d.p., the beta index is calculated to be 3.1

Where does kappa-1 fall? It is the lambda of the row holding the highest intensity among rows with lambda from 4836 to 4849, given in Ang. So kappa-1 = 4847.77 Ang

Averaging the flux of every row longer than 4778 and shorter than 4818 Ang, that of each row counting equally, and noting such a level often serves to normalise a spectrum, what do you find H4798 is 10.5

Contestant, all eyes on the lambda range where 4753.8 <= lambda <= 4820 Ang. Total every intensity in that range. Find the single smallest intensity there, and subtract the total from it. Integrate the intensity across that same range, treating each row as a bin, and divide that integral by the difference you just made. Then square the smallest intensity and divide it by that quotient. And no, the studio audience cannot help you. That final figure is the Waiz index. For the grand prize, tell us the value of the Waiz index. -28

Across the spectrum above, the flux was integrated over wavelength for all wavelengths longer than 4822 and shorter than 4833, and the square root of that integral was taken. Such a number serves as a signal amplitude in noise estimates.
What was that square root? 10.8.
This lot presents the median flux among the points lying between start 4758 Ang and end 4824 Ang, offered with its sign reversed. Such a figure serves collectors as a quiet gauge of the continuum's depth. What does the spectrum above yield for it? -10.6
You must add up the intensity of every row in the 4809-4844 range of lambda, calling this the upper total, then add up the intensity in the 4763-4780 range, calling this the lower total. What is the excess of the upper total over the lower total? 104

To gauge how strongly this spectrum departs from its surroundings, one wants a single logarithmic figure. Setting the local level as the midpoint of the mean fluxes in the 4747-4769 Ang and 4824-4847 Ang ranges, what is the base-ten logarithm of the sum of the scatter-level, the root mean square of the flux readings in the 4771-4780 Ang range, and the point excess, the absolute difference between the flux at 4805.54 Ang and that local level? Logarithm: 0.97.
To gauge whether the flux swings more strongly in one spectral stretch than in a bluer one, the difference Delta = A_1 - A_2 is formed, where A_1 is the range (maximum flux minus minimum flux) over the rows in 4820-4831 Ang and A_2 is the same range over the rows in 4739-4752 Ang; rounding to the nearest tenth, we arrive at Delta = 1.5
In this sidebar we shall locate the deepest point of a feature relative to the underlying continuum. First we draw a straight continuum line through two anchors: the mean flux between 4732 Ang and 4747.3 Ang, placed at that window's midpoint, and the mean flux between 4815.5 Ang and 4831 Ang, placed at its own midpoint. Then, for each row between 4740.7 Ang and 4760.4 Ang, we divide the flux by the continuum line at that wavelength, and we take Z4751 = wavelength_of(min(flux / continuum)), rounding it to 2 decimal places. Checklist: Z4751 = 4741.79 Ang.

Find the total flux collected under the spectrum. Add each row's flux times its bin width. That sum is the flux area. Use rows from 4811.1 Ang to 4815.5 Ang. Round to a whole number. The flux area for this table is 50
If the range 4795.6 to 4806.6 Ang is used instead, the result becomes 126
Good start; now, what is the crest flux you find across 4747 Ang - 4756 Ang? 11.96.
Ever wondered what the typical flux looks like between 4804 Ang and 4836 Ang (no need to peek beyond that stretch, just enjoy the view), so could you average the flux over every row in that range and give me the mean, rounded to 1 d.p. 11.2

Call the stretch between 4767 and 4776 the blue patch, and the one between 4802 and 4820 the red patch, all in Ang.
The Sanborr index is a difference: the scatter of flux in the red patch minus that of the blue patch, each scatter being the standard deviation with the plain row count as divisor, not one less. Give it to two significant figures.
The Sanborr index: 0.16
